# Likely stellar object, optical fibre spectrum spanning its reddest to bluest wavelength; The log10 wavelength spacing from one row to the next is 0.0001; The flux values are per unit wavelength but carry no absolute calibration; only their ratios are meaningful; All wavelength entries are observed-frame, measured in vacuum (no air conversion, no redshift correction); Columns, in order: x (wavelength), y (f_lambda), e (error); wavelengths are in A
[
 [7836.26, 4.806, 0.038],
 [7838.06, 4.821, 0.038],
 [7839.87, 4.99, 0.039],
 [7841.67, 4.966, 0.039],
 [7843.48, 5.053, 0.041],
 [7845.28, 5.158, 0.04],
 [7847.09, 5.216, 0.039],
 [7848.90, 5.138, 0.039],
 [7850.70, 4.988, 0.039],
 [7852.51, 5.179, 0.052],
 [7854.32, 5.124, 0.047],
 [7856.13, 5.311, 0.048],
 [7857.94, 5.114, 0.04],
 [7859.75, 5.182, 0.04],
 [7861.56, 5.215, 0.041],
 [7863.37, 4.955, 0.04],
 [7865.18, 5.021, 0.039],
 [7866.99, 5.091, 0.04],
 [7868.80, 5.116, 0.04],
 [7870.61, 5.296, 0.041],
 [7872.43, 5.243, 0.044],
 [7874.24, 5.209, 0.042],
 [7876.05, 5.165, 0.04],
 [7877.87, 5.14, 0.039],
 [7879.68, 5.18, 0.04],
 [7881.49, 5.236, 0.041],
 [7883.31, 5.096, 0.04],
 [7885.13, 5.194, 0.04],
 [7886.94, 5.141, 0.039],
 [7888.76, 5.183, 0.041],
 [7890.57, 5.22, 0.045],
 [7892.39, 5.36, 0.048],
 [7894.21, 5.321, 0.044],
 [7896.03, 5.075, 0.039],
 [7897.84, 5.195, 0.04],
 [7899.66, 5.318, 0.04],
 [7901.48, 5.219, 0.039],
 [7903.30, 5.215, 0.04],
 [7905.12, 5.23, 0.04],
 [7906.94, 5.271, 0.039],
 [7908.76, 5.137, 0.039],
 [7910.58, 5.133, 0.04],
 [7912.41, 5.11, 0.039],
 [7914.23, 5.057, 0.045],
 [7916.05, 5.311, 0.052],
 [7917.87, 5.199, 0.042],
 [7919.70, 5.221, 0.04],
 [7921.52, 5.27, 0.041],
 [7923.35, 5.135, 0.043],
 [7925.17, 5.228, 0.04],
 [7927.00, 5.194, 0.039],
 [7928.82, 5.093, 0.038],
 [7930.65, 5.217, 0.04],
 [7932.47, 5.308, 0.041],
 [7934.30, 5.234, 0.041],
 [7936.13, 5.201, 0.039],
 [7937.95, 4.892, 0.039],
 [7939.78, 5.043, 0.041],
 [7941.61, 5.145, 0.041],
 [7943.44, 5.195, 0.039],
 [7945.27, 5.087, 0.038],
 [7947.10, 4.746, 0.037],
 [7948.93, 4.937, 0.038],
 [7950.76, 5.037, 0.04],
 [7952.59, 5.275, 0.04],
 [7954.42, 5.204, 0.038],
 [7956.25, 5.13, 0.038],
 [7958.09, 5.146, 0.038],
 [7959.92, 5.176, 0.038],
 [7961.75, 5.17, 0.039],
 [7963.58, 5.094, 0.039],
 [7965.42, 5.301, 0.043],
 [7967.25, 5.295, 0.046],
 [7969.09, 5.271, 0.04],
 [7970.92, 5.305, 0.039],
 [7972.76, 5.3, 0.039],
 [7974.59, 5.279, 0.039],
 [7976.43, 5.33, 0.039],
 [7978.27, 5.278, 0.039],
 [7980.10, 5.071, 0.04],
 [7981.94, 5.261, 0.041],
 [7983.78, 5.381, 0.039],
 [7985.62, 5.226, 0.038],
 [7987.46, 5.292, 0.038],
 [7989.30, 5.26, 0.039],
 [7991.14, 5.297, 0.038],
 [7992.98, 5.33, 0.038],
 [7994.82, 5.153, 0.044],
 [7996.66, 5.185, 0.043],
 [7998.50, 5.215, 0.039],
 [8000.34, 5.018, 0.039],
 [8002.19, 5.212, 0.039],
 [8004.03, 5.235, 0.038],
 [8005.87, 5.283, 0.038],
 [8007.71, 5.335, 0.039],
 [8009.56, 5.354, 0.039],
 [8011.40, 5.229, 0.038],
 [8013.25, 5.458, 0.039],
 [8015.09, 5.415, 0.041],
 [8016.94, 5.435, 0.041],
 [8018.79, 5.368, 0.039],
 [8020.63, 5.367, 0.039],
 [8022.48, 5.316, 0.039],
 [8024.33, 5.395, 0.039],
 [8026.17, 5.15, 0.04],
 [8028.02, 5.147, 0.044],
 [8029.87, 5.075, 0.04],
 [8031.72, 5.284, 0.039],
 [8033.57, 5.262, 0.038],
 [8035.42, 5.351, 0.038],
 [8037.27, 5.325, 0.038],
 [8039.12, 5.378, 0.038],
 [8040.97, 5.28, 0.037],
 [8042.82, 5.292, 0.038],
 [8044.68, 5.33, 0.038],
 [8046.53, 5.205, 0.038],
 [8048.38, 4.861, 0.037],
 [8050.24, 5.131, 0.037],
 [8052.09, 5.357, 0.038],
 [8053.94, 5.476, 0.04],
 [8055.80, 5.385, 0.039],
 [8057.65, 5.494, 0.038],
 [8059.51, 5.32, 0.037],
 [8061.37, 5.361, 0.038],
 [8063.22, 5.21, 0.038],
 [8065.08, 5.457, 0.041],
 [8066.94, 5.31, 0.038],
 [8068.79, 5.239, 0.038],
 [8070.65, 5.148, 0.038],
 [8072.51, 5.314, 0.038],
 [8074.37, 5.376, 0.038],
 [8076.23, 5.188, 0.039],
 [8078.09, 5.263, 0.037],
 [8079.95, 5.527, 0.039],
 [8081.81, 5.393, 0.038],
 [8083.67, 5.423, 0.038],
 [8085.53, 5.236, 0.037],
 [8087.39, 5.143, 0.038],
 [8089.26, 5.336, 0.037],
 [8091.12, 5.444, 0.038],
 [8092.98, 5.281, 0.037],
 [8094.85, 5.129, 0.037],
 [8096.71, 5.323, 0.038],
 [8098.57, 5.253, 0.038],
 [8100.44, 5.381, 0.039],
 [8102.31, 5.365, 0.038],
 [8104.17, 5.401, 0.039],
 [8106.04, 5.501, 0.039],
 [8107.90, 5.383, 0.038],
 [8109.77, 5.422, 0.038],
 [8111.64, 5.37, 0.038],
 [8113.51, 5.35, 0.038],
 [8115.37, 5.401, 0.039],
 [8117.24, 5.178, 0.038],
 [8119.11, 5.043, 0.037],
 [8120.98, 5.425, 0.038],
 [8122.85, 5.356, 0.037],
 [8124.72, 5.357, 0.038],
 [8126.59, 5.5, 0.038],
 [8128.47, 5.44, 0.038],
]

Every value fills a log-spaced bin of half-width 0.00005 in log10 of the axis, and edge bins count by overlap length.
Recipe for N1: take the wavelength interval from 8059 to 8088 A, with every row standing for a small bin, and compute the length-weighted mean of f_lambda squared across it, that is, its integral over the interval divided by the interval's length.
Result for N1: 28.2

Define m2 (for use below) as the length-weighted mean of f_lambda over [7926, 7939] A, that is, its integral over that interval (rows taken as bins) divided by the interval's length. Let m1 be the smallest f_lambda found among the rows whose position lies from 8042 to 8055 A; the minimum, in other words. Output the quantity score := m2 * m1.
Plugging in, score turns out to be 25.1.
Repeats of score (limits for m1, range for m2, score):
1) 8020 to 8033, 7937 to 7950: 25.4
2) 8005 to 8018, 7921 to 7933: 27.2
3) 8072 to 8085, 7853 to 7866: 26.6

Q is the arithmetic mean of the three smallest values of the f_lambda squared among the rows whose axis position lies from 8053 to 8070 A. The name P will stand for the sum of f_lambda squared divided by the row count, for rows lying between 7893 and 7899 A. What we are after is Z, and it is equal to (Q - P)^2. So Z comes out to 0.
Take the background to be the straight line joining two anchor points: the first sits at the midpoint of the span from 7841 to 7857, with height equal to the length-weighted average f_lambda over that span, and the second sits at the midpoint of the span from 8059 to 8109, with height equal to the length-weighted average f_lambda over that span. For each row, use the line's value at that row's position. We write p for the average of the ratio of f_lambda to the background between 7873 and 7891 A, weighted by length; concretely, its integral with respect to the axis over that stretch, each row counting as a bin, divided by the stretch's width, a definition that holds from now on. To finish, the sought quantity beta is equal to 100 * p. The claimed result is 100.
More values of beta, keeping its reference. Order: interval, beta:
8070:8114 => 100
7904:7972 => 99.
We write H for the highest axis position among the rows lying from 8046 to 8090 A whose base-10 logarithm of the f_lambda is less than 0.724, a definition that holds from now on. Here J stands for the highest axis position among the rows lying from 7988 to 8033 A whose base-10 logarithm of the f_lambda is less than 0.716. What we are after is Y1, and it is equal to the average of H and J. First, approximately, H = 8087.39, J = 8029.87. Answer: 8058.6 A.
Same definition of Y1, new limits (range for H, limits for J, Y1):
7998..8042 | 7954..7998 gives 8018.8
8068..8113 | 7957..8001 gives 8049.5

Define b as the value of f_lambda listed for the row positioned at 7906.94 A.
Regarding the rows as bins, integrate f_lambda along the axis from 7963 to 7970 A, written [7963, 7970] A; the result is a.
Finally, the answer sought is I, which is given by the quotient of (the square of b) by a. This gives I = 0.76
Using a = 36.7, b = 5.271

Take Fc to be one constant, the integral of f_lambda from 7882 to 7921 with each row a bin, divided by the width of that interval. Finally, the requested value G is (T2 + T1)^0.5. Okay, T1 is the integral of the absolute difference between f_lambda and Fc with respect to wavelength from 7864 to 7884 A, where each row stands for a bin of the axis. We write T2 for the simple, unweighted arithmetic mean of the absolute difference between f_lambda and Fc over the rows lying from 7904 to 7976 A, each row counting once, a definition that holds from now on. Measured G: 1.2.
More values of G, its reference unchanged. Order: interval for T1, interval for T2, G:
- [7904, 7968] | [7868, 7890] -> 2.4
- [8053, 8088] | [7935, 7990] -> 2.3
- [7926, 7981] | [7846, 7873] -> 2.4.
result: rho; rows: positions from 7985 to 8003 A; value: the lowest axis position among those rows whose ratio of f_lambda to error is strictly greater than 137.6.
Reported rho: 7987.46 A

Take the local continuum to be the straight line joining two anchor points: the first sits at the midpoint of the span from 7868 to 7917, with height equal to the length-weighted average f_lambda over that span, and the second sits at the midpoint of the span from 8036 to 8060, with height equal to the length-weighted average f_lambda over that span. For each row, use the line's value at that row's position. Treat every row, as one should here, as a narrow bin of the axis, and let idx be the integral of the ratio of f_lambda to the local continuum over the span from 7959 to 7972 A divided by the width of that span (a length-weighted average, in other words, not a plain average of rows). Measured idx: 0.998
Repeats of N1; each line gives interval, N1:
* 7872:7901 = 27.1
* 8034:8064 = 28.1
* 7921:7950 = 26.2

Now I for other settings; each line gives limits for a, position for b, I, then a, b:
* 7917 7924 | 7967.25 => 0.77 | 36.4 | 5.295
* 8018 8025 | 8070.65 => 0.71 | 37.5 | 5.148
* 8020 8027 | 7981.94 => 0.74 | 37.2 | 5.261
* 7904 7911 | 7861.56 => 0.75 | 36.4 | 5.215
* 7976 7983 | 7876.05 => 0.73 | 36.6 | 5.165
